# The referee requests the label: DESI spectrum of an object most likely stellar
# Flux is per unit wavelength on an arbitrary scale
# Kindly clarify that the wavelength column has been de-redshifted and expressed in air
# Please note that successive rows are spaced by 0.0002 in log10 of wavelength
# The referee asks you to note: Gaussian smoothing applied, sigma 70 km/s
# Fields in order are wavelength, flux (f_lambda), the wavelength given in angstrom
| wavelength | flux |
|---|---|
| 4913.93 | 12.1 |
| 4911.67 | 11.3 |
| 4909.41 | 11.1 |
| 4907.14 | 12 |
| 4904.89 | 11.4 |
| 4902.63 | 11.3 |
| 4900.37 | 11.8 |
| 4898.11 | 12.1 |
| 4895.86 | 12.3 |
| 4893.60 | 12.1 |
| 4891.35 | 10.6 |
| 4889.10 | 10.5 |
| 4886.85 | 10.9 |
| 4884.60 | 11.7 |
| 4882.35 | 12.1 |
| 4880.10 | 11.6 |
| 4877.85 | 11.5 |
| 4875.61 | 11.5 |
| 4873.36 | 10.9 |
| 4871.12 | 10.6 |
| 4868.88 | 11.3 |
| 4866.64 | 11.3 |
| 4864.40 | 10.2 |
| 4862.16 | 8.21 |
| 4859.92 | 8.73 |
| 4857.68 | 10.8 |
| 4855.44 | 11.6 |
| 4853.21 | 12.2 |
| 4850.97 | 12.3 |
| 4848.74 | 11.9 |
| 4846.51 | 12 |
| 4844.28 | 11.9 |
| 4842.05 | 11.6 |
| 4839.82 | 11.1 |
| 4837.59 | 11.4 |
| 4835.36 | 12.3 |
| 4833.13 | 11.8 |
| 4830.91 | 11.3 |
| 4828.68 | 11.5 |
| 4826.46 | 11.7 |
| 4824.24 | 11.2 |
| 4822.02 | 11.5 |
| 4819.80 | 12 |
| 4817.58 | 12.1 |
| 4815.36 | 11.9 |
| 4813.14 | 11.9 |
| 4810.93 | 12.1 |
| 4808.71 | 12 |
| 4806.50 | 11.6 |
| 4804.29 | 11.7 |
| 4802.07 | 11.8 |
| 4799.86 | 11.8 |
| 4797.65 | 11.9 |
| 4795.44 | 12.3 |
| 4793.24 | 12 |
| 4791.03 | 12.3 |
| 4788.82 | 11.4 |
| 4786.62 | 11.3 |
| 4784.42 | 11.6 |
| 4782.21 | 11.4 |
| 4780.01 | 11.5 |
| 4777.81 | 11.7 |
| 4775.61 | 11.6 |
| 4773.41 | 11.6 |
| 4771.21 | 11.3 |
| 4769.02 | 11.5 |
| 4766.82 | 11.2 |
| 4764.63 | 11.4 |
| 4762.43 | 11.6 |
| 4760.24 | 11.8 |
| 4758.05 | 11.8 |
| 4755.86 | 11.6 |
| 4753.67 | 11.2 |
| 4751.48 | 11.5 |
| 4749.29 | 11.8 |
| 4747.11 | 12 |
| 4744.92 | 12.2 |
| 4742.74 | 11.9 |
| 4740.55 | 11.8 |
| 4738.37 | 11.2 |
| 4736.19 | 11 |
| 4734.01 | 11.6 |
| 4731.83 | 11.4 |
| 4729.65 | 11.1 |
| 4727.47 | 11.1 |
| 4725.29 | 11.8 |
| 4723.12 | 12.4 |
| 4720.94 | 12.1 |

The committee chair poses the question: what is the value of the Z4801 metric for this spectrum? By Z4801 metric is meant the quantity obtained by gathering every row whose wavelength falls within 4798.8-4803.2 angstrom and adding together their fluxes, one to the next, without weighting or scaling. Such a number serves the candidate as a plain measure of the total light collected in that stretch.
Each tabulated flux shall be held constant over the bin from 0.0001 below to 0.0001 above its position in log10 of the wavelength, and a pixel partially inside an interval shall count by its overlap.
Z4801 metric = 23.6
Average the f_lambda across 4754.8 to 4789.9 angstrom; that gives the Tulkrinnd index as 11.5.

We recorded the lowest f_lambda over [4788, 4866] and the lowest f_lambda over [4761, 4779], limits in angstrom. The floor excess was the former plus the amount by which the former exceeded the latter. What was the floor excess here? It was 5.2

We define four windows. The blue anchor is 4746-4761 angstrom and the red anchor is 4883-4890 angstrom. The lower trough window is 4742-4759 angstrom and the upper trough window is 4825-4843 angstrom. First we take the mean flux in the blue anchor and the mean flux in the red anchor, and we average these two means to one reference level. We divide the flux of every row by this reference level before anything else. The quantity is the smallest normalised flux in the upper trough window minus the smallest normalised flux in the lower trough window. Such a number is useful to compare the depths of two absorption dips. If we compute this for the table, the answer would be -0.009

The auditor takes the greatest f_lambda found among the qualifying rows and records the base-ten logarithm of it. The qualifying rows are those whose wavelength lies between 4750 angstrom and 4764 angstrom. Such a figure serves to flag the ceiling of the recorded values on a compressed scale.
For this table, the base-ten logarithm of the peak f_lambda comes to 1.07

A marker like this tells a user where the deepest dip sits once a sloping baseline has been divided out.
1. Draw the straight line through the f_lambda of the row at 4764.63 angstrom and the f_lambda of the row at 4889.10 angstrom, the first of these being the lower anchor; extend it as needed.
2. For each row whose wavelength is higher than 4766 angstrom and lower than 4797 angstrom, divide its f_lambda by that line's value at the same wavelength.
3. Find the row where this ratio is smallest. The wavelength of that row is 4766.82 angstrom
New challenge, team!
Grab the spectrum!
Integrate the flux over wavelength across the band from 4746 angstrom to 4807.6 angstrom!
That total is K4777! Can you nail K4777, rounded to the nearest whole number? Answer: 718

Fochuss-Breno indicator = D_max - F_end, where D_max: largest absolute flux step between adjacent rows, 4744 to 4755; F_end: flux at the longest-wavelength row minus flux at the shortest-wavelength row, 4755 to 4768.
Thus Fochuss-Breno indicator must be 0.7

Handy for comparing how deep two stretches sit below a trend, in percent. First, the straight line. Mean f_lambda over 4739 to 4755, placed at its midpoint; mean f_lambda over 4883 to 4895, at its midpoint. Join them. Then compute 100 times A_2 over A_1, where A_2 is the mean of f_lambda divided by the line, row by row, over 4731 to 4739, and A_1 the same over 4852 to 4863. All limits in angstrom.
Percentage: 105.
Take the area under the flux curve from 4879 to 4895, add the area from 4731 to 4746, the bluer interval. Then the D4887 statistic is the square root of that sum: 18.9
